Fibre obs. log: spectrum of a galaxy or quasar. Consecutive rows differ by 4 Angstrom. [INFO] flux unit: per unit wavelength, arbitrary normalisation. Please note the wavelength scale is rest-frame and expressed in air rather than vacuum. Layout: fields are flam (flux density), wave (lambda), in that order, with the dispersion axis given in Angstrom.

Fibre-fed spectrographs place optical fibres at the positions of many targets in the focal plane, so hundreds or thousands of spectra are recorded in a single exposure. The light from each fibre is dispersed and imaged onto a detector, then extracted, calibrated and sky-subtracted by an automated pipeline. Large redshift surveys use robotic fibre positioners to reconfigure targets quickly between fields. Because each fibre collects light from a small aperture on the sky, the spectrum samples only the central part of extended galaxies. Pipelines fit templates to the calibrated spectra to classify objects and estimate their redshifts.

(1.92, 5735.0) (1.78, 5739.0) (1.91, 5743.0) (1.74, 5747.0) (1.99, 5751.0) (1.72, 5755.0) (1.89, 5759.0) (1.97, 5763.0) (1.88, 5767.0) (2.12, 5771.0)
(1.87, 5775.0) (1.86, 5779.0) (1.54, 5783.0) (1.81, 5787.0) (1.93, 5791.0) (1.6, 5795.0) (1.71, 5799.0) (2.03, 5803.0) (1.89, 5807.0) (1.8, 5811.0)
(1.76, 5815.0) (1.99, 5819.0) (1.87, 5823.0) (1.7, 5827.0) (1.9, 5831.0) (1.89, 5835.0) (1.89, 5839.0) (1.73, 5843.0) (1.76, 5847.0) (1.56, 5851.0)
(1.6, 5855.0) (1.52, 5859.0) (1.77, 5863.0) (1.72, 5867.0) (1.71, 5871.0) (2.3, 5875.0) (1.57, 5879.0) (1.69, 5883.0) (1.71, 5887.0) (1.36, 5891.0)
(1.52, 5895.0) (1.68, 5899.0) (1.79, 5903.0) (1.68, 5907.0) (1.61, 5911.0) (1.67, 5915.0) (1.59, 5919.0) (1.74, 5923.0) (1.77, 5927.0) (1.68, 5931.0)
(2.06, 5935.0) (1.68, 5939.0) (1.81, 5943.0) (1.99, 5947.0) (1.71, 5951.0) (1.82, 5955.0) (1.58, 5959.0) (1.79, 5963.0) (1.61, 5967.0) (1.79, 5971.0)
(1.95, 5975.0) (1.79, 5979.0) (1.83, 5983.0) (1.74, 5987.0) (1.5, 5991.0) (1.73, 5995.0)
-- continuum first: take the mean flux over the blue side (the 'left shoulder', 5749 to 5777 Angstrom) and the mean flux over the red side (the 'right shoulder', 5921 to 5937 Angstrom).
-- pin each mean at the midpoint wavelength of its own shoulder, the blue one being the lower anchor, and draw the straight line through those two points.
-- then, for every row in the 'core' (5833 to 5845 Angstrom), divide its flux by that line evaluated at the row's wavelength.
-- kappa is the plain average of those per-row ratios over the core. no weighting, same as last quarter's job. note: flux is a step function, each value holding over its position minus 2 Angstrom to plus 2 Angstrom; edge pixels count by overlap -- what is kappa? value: 0.98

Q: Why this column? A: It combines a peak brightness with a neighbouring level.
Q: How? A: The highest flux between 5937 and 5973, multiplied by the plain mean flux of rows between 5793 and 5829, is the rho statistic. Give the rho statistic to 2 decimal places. 3.62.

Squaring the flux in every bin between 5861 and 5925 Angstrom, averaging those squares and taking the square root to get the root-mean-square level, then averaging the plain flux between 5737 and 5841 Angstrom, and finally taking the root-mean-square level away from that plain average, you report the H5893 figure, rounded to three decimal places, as 0.143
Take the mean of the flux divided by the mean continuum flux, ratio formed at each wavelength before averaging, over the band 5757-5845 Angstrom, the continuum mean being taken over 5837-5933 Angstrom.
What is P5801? 1.09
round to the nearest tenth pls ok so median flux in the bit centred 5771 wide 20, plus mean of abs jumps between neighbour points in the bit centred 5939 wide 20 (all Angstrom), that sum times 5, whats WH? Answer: 10.7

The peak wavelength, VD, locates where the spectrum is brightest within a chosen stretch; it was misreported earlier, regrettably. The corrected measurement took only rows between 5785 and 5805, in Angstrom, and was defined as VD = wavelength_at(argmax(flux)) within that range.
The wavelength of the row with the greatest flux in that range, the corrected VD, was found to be 5803.0 Angstrom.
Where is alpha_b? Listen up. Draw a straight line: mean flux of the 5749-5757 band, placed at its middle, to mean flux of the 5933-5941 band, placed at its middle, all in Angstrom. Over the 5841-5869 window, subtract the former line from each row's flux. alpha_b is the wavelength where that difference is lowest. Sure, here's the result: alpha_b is 5859.0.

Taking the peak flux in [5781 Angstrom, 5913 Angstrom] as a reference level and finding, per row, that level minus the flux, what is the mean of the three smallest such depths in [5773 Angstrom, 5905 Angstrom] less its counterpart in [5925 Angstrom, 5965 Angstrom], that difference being -0.15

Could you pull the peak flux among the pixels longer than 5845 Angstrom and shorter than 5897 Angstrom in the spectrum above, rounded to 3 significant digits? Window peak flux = 2.30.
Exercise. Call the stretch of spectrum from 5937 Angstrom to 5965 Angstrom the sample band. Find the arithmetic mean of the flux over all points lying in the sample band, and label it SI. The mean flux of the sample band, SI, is 1.77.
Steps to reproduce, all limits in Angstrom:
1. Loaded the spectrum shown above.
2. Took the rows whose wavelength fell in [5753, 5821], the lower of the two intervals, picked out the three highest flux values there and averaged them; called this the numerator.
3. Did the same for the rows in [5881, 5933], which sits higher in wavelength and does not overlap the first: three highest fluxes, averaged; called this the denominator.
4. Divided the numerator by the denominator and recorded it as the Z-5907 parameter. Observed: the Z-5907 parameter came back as 1.16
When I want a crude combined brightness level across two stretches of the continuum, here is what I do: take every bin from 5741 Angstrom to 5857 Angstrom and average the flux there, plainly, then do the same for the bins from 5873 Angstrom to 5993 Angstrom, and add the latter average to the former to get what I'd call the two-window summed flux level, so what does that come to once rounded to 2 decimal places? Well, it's 3.56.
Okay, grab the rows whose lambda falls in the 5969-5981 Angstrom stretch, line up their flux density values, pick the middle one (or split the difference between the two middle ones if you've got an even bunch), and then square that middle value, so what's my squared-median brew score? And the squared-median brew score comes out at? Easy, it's 3.20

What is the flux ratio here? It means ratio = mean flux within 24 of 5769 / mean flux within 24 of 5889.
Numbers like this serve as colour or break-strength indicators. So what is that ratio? 1.097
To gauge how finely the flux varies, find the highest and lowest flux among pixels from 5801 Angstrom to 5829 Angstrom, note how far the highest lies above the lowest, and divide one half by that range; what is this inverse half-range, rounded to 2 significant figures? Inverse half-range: 1.5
